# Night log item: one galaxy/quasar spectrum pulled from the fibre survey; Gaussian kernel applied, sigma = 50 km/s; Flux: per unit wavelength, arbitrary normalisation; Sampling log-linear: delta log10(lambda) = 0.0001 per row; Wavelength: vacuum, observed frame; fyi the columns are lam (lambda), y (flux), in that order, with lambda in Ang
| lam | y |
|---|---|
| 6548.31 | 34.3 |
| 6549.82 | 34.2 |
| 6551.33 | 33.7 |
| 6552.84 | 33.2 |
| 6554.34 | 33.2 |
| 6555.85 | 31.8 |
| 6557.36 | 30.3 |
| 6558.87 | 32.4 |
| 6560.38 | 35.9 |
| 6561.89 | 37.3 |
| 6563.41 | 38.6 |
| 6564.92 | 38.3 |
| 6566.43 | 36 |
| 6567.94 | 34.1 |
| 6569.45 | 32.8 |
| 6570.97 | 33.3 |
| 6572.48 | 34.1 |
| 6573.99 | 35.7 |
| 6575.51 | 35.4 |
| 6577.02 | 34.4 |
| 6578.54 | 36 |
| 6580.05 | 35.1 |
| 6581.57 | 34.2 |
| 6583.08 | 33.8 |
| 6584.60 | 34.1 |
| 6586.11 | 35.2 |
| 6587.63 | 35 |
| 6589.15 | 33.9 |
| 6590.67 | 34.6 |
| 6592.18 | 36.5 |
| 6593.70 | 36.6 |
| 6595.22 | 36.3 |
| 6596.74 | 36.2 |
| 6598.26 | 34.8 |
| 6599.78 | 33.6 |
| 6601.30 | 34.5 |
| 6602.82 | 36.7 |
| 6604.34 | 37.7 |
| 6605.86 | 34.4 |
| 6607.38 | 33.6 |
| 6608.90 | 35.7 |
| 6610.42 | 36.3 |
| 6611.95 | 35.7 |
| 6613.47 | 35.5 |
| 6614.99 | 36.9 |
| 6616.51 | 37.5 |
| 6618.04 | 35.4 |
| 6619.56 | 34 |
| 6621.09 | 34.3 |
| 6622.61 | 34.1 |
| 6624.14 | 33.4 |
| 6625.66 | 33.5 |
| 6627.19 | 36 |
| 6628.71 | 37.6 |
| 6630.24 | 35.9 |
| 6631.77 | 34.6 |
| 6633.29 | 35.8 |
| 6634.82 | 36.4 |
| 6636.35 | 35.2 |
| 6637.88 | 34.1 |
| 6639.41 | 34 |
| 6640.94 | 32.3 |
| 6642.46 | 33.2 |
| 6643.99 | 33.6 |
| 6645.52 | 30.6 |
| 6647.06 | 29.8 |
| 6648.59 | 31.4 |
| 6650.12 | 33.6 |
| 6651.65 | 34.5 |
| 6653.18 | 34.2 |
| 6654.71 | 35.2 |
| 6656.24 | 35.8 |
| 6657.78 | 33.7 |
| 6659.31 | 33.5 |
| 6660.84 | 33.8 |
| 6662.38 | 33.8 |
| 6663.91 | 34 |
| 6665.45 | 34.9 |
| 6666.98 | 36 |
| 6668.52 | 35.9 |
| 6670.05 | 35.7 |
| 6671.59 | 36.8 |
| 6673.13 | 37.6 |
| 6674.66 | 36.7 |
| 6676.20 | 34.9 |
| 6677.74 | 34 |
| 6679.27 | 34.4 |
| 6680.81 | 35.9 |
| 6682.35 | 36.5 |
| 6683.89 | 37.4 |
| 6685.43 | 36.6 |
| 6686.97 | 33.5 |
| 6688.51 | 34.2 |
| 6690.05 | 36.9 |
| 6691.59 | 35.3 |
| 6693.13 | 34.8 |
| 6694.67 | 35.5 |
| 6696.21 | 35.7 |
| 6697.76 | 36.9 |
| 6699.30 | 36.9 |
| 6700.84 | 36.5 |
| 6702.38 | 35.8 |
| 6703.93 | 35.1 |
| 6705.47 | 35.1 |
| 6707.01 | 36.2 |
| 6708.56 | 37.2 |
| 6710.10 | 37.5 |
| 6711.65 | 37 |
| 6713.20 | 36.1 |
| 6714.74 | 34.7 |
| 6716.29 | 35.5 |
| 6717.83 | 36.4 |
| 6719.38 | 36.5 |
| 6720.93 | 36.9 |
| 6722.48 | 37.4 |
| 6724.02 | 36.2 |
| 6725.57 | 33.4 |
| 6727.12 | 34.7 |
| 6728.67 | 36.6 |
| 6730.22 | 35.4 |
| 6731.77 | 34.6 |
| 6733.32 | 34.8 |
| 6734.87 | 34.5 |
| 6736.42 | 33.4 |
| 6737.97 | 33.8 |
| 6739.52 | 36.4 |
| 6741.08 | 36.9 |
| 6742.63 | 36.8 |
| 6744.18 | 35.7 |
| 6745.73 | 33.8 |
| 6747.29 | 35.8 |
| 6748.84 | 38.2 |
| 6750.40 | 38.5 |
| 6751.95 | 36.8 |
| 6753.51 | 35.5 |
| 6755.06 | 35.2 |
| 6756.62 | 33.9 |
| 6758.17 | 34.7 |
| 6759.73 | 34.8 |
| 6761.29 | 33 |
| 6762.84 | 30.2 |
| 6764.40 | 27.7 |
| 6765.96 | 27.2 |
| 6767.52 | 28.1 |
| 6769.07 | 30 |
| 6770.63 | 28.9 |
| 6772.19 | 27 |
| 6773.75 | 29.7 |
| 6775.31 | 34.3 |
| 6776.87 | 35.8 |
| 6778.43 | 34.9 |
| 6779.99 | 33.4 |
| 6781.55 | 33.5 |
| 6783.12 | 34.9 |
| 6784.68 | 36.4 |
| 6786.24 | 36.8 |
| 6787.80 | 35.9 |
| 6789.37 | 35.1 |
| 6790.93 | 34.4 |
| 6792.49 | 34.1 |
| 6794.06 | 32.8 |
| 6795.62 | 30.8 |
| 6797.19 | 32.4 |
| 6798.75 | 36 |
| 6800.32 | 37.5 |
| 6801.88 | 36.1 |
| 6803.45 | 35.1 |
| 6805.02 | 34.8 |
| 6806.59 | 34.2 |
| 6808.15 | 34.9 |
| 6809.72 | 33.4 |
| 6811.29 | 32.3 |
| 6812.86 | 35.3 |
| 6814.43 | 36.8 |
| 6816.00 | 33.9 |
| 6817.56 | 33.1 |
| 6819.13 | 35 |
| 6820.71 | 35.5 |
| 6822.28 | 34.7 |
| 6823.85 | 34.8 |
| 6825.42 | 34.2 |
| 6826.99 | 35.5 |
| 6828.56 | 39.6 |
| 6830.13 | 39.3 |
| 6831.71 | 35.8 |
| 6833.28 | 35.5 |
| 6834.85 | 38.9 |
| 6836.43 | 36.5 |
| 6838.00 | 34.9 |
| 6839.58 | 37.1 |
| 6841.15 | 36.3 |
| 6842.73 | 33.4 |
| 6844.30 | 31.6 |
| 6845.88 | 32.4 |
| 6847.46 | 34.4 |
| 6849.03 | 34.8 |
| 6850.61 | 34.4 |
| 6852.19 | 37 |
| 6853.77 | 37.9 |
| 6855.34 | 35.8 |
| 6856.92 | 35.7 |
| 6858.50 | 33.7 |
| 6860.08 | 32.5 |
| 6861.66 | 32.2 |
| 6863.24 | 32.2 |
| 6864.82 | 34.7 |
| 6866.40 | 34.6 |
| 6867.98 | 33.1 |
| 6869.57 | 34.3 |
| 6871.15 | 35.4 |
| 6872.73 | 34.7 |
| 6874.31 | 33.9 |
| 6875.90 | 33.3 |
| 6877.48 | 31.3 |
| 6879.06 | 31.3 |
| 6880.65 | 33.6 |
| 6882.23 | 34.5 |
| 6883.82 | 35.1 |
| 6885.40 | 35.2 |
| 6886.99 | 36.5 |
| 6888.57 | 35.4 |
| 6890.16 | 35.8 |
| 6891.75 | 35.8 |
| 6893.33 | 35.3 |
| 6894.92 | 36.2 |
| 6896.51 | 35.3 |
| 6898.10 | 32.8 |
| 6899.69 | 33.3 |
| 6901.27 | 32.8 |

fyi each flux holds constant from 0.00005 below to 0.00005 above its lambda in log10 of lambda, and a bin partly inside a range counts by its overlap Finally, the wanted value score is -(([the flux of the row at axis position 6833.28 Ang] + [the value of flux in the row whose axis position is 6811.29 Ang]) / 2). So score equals -33.9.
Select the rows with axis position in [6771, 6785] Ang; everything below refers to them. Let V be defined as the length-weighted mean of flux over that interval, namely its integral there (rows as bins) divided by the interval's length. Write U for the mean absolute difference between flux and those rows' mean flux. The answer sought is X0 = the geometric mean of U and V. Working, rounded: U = 2.2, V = 33.1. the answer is 8.6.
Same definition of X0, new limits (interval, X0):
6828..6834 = 8.4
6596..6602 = 5.0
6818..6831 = 7.8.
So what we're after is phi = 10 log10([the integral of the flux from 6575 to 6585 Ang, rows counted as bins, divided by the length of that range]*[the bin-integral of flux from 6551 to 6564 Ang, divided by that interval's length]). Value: 30.7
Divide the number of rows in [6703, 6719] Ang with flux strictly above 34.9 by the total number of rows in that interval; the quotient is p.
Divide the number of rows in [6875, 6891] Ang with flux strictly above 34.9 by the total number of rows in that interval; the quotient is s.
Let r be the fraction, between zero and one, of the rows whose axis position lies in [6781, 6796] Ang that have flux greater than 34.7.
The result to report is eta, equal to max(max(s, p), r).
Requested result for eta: 0.90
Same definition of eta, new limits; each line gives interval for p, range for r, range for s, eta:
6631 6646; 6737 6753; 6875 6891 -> 0.80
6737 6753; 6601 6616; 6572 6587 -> 0.80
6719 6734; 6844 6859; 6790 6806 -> 0.60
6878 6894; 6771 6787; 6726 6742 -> 0.70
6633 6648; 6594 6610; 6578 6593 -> 0.60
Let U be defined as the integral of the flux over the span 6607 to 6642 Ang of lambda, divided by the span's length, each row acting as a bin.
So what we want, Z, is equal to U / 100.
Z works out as 0.351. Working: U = 35.1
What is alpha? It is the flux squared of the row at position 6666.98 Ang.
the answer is 1296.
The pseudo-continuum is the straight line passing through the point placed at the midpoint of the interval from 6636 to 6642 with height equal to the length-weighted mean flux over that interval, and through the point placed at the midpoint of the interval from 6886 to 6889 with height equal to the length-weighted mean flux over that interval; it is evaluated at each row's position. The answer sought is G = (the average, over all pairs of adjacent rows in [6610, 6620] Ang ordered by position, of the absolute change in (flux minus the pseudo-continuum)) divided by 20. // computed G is 0.053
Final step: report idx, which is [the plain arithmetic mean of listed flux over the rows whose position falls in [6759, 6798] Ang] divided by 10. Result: 3.25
